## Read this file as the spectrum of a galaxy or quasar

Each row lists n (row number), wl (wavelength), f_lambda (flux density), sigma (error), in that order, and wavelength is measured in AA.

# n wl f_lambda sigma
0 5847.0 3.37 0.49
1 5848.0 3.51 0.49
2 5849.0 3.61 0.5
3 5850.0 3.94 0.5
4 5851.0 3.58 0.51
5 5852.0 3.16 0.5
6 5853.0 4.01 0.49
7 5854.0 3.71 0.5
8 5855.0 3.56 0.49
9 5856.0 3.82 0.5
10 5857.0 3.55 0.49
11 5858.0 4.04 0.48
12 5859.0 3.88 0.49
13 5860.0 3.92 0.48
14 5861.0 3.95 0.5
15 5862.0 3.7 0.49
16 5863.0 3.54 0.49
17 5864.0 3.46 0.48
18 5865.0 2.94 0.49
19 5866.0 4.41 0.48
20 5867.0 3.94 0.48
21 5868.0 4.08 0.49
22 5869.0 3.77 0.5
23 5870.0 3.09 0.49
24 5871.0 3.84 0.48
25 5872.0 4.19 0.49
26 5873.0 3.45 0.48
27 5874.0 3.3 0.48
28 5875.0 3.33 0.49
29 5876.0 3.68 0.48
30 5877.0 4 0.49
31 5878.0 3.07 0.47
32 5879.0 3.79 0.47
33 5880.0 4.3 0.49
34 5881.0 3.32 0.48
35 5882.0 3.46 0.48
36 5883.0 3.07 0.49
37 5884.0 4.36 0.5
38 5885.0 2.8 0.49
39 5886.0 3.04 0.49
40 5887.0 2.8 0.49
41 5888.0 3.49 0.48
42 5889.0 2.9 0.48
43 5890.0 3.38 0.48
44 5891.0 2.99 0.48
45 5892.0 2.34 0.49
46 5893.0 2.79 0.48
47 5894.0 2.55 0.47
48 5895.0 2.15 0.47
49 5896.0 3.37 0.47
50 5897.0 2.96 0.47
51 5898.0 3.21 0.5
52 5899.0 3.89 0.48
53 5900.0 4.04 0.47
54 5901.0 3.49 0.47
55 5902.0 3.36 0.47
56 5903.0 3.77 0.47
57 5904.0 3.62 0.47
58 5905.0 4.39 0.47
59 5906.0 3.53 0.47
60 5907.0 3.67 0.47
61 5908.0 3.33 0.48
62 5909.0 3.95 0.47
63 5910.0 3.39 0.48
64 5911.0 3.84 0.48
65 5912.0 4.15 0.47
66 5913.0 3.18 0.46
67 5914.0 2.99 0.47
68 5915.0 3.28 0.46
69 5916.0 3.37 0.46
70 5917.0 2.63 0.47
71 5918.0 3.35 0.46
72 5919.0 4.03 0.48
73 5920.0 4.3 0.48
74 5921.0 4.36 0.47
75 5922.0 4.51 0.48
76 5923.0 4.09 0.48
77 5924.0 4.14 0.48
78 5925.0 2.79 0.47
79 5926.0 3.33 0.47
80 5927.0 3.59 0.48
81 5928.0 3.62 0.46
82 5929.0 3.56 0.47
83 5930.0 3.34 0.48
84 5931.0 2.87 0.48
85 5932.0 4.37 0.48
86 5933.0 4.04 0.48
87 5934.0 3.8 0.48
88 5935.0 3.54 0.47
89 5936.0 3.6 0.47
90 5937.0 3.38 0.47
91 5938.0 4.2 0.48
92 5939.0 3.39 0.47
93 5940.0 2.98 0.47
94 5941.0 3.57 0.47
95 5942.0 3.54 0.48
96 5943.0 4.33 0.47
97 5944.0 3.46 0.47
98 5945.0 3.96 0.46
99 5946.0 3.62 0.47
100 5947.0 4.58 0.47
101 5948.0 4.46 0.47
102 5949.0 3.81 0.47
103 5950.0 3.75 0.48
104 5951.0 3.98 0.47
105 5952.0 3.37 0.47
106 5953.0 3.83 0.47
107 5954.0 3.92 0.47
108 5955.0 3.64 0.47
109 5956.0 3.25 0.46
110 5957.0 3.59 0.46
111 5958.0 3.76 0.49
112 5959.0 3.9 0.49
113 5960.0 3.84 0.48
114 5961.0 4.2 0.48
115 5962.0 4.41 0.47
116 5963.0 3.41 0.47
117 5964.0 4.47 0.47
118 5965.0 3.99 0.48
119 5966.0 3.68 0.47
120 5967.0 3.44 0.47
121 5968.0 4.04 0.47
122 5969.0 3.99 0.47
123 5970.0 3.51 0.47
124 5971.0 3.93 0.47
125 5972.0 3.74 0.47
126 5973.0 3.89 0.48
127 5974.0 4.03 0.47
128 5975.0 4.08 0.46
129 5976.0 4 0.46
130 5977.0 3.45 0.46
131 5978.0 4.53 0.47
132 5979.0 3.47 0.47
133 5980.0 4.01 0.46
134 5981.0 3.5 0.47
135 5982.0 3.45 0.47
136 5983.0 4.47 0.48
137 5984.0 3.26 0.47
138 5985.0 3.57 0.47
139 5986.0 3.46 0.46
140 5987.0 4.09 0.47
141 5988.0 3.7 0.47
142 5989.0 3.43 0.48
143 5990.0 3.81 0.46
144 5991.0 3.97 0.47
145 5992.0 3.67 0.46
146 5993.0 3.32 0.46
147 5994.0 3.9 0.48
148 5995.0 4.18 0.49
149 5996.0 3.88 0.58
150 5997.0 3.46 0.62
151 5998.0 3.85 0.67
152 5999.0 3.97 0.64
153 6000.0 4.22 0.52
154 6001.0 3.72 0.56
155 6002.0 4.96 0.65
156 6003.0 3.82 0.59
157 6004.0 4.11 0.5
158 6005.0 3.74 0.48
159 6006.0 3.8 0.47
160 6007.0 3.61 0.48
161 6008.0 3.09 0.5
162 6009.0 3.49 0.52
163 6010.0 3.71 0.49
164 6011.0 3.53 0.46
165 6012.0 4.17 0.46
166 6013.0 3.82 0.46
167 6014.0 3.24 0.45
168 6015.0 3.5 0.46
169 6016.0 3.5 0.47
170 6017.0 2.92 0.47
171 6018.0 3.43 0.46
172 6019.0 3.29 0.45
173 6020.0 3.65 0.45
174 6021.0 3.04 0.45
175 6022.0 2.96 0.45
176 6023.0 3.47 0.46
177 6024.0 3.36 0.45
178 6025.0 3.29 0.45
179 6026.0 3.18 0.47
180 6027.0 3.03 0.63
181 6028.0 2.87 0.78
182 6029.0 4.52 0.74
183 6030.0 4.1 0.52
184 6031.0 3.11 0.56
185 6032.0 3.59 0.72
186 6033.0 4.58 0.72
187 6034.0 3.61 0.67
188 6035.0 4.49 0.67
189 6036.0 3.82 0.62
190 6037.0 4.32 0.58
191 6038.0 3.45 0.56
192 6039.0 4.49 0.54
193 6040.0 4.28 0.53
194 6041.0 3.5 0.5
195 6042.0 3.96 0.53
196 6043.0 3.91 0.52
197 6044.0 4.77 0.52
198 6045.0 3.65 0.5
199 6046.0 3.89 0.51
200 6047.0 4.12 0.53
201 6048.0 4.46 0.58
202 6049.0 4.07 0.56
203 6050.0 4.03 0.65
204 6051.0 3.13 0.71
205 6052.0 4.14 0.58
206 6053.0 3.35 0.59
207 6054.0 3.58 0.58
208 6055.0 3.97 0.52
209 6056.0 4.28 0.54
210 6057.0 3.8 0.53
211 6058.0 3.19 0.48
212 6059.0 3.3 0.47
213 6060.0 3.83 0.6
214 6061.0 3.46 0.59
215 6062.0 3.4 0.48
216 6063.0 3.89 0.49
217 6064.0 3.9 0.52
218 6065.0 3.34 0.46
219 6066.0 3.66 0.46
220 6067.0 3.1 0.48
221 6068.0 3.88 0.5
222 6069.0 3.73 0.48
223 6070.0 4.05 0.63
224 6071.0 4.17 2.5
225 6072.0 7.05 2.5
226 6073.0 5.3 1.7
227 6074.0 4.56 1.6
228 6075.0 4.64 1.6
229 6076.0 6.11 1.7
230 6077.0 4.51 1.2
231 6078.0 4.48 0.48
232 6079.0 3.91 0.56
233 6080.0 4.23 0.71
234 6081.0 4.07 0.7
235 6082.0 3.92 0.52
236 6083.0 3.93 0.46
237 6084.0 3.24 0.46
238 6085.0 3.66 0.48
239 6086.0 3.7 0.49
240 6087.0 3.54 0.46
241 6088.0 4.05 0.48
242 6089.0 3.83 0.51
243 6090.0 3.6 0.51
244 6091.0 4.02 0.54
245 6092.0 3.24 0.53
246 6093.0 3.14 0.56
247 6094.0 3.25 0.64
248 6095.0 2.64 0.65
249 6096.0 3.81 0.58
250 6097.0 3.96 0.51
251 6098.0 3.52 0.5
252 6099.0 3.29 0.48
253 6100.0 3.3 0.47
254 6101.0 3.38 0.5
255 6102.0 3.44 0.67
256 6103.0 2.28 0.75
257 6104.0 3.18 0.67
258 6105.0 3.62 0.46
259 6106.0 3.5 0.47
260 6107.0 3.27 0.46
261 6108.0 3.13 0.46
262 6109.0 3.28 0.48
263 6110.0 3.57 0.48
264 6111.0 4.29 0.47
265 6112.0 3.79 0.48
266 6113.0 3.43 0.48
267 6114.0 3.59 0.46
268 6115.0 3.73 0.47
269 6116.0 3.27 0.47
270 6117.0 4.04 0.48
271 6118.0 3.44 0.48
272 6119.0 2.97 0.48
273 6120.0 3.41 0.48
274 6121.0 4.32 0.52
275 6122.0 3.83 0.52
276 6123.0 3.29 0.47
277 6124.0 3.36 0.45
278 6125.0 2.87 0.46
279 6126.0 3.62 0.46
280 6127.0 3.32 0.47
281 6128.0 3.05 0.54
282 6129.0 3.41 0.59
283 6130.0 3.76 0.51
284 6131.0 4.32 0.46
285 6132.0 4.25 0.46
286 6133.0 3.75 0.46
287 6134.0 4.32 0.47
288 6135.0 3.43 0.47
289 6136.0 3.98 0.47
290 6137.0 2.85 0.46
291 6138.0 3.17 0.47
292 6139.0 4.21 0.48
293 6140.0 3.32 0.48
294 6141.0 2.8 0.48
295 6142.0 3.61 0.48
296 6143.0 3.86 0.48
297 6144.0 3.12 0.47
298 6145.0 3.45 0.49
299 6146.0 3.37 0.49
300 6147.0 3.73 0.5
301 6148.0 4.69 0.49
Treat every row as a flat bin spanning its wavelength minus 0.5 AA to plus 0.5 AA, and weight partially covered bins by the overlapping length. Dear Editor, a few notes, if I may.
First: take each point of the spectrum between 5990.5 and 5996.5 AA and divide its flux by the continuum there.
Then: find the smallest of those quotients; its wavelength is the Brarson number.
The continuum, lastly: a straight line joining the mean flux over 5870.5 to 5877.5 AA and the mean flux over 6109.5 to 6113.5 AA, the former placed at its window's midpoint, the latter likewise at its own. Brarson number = 5993.0 AA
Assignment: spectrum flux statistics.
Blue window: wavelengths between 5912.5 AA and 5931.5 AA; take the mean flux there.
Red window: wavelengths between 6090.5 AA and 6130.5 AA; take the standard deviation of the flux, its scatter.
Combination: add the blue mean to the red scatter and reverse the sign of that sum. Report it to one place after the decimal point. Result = -3.9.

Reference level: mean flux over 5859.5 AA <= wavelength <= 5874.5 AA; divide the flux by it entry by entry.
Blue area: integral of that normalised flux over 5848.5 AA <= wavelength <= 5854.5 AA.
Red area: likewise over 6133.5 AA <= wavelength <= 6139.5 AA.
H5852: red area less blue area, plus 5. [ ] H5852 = 5.0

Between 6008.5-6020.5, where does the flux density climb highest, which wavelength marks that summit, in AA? 6012.0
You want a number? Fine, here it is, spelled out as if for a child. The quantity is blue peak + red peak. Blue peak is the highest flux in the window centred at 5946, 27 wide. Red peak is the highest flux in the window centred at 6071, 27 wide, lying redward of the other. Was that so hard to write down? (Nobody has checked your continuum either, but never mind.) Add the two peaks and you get 11.6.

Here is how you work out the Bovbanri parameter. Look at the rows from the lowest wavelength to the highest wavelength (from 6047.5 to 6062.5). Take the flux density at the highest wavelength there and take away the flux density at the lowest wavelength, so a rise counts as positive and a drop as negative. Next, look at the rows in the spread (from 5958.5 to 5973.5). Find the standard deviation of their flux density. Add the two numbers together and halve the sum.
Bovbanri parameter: -0.4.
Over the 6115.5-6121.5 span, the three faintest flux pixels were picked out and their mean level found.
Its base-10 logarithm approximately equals 0.51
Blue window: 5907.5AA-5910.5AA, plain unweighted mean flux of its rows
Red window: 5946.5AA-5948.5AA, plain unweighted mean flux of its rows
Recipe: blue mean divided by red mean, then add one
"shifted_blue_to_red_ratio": 1.79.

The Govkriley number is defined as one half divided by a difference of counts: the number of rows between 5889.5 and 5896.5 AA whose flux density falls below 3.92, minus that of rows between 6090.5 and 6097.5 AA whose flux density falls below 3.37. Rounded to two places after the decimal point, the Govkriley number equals 0.17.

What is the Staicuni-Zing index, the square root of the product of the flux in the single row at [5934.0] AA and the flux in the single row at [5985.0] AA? 3.68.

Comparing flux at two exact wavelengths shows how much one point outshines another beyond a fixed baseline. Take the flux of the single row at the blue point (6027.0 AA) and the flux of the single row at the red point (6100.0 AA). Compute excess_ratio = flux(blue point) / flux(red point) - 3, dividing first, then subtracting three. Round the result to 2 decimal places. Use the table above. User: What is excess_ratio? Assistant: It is -2.08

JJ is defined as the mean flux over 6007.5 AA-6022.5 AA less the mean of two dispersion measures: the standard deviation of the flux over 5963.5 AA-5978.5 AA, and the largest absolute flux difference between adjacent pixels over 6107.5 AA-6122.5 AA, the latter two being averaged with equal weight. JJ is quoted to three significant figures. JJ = 2.81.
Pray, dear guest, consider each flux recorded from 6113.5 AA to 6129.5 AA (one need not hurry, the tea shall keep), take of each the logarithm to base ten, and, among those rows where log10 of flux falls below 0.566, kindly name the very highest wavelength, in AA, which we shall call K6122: 6129.0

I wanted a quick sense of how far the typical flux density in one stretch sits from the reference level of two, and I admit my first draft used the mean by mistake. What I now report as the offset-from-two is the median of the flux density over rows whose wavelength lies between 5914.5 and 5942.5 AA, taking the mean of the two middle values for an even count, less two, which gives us 1.6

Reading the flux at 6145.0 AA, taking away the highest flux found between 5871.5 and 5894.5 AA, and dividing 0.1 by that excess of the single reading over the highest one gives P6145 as -0.110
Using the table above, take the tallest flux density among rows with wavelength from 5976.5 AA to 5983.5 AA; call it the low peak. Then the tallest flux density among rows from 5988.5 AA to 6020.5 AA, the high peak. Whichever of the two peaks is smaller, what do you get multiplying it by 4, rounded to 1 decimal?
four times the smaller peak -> 18.1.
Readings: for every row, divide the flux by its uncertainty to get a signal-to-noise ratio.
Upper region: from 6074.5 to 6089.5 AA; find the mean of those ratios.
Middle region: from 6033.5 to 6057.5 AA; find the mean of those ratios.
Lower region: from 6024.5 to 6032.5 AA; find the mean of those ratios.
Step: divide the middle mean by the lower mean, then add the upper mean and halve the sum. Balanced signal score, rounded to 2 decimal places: 3.94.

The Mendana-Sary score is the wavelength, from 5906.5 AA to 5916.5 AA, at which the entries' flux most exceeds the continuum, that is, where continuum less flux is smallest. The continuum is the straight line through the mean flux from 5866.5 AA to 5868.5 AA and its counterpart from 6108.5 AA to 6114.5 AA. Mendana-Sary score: 5912.0 AA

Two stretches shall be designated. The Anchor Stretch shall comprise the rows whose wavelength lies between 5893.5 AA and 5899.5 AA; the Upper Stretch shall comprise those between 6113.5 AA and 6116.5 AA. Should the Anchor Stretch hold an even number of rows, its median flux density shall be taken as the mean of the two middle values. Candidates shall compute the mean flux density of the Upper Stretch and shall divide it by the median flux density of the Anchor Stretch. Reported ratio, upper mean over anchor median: 1.14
